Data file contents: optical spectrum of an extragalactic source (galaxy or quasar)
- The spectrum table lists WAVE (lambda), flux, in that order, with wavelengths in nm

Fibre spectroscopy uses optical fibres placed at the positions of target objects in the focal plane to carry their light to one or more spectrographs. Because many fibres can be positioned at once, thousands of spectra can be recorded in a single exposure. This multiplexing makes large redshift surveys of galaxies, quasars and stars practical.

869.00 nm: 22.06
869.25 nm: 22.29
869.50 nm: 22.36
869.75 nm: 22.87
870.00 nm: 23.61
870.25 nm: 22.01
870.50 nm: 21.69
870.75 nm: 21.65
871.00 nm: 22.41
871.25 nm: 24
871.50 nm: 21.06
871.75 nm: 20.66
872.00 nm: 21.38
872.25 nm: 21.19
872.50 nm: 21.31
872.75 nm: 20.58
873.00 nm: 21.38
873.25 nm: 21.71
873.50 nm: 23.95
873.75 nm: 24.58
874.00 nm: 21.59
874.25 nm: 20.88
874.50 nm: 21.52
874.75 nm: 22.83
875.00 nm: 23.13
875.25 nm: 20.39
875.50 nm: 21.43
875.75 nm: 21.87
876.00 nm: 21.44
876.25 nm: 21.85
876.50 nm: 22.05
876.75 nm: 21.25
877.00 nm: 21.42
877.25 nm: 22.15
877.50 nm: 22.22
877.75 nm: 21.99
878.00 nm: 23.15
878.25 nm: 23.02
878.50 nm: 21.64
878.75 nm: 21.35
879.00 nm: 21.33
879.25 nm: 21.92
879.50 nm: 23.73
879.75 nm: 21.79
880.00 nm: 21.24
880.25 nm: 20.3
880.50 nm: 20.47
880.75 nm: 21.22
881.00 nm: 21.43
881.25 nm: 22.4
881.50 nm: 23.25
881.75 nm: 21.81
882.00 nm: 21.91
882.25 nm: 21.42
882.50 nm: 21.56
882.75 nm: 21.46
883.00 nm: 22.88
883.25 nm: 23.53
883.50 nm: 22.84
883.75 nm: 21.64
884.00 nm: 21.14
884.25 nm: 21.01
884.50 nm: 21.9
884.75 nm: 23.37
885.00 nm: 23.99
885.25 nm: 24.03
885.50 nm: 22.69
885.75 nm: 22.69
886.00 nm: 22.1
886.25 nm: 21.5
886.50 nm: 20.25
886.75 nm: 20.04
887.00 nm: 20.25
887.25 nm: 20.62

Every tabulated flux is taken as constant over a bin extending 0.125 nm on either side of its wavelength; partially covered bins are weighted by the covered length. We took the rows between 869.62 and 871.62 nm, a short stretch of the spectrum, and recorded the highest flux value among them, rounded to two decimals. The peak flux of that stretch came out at 24.00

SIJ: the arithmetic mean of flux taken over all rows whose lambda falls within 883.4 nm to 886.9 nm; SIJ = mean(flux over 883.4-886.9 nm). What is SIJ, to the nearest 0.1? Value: 22.1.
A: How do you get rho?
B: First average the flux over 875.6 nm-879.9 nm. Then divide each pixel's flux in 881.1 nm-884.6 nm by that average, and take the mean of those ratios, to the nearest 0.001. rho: 1.002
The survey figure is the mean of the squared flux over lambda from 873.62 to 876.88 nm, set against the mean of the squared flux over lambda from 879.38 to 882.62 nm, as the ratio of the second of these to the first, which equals 0.98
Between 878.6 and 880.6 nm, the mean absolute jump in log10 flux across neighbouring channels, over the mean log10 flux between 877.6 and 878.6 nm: 0.012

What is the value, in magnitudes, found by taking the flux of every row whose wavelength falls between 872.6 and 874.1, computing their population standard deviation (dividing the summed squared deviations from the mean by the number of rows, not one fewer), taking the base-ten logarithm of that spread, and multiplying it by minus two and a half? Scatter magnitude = -0.40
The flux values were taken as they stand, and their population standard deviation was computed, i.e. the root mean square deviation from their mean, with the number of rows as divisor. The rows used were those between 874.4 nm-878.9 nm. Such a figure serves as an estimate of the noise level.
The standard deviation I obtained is 0.72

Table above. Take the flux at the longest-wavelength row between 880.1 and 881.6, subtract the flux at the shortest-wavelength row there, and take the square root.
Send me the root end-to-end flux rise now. 1.7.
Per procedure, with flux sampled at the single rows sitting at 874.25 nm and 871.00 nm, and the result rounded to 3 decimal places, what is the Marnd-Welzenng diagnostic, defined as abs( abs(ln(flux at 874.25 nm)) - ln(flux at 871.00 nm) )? 0.071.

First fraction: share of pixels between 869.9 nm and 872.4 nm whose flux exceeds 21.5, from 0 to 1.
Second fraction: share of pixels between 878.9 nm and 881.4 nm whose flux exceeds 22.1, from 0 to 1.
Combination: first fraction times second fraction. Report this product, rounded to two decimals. 0.12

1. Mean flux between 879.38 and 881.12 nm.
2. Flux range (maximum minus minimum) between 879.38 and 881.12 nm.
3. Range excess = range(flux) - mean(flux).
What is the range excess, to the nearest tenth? -18.0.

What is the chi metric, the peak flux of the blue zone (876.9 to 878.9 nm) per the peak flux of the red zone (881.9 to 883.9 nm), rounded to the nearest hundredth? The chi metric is 0.98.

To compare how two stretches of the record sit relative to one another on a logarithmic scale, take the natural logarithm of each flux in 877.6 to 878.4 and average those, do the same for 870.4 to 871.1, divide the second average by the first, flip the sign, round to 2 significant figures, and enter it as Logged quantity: -0.99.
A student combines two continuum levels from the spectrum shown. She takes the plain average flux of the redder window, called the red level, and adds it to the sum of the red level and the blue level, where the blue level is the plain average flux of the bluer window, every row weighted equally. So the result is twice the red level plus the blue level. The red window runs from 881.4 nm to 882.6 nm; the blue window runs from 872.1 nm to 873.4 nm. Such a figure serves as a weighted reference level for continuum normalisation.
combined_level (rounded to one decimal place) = 65.2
